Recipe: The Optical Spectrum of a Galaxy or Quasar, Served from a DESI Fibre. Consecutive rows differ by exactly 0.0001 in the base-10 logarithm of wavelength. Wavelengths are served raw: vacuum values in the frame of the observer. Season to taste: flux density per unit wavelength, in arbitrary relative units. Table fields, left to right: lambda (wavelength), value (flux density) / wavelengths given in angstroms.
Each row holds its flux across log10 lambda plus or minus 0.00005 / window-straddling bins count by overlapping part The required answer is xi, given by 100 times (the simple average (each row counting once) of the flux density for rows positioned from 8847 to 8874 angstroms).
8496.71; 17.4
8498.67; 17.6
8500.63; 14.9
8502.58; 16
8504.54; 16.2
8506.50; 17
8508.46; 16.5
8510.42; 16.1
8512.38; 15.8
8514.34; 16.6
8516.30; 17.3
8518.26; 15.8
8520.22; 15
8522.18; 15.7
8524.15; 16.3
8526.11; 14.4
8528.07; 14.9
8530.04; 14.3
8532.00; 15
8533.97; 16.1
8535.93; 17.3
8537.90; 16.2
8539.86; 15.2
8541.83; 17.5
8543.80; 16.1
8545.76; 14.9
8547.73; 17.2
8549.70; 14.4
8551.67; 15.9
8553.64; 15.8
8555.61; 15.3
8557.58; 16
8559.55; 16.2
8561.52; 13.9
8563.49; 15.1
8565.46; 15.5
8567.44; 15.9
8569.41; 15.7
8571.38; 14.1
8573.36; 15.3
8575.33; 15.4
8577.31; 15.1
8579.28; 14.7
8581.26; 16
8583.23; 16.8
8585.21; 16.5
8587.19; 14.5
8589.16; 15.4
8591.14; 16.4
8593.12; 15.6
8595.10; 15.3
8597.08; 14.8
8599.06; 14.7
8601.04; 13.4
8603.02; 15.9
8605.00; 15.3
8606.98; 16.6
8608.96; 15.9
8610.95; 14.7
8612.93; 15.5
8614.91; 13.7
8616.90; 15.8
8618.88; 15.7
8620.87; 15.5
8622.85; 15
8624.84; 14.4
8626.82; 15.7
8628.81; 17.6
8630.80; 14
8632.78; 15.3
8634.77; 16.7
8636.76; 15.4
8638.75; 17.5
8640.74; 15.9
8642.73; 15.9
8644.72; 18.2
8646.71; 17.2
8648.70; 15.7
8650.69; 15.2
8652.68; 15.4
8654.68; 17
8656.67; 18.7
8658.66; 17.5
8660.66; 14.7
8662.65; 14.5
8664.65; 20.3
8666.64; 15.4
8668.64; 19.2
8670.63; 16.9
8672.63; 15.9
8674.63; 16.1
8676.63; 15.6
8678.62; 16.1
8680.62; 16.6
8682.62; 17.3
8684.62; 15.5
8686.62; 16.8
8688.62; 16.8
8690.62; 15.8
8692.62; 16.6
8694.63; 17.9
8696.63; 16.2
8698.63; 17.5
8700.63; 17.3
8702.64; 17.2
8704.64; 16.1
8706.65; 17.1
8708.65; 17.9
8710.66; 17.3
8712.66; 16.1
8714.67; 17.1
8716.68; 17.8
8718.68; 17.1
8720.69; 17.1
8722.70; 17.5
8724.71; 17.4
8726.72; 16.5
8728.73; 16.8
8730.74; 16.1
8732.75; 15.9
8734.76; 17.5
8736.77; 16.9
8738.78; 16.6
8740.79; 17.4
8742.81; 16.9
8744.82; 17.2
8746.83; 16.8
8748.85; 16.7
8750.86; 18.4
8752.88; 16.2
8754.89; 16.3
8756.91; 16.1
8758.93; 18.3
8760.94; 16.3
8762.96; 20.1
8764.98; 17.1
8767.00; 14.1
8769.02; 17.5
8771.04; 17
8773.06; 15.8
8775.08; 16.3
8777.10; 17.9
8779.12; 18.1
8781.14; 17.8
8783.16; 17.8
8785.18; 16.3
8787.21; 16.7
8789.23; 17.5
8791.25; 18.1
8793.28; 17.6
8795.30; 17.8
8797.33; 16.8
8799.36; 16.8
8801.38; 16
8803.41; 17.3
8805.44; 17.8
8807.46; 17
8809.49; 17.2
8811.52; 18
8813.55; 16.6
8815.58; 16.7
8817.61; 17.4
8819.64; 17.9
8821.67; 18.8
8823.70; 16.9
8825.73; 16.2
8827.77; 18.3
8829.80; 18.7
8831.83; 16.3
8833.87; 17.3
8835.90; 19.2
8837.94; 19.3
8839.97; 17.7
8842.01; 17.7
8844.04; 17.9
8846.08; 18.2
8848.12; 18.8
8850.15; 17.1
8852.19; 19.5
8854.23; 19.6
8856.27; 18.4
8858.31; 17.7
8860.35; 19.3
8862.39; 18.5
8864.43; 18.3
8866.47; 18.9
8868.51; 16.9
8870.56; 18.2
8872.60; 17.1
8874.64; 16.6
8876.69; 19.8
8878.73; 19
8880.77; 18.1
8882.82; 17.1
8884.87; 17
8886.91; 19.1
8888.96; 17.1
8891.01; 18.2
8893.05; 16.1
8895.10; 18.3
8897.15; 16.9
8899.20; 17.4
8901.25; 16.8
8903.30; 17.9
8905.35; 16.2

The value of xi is 1833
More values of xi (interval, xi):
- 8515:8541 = 1565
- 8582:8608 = 1548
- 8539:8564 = 1565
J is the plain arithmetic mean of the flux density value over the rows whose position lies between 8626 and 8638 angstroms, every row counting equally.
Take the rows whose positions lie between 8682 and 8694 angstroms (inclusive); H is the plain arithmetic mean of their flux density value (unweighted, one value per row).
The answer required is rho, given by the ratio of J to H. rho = 0.96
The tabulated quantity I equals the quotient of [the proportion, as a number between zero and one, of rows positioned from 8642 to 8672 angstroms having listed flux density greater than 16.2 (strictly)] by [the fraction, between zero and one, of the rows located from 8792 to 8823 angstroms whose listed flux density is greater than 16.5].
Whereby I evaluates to 0.6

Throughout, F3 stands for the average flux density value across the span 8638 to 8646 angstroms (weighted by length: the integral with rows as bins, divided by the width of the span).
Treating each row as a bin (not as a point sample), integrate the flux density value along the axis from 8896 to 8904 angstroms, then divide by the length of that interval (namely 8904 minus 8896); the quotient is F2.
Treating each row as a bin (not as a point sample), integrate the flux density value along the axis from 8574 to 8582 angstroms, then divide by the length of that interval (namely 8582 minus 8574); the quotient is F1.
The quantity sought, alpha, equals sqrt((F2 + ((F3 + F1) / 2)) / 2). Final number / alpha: 4.08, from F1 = 15.3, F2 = 17.2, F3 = 16.9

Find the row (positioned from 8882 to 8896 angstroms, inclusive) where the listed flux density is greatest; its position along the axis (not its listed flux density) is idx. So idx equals 8886.91 angstroms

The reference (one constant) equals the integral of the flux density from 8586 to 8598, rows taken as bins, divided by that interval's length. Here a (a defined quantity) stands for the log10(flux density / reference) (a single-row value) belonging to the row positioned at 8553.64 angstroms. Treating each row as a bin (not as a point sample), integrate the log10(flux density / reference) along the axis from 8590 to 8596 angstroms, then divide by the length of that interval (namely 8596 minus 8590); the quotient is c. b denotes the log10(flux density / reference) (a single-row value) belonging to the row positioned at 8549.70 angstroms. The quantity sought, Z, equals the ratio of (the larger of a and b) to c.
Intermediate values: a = 0.01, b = -0.028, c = 0.01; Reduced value 1.1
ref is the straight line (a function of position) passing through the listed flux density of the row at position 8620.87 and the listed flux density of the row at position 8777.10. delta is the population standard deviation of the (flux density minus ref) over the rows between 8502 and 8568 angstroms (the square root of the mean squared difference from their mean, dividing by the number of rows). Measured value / 1.01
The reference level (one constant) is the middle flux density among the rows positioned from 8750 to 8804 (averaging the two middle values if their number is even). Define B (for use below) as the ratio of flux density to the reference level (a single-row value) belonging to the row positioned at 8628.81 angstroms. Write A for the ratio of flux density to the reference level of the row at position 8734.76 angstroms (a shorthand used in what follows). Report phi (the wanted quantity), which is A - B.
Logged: -0.01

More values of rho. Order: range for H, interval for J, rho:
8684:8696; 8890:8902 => 1.04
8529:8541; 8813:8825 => 1.11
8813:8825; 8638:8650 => 0.96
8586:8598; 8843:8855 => 1.21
